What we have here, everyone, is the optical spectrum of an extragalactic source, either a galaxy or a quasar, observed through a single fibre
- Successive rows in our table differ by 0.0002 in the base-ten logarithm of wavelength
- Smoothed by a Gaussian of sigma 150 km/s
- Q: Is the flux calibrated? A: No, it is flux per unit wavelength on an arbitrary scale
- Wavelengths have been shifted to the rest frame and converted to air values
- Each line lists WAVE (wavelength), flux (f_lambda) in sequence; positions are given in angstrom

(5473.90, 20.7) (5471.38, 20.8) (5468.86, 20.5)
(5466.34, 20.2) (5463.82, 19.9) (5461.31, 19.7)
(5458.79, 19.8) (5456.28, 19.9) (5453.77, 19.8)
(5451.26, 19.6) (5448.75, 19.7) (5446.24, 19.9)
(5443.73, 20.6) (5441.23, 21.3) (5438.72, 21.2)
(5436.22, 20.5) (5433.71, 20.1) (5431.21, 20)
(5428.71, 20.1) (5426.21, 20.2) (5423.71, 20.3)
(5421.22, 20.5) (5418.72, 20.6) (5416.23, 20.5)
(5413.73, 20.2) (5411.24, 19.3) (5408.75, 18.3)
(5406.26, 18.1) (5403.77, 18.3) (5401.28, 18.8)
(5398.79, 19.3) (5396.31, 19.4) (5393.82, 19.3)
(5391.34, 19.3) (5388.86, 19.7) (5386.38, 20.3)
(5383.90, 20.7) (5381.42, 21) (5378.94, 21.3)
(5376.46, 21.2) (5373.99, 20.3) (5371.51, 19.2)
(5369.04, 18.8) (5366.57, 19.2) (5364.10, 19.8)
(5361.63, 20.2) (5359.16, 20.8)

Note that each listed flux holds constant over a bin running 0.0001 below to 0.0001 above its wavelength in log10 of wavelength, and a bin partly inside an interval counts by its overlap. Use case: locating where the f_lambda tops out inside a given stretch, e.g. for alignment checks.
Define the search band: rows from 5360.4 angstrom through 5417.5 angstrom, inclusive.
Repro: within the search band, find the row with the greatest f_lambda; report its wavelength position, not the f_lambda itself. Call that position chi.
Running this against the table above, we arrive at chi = 5378.94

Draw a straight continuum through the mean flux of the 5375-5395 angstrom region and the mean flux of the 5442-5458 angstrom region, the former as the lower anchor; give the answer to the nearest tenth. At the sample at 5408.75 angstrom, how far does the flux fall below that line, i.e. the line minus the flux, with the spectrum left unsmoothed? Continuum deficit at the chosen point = 1.9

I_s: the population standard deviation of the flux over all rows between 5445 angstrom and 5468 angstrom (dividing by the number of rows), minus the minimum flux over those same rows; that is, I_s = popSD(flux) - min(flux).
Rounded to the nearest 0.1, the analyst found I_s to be -19.4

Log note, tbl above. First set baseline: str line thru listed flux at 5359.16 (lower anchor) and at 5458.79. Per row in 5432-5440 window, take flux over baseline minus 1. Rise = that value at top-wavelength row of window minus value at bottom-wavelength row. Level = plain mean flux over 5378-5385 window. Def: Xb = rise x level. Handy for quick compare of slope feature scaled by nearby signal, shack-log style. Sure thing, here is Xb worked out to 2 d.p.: 1.21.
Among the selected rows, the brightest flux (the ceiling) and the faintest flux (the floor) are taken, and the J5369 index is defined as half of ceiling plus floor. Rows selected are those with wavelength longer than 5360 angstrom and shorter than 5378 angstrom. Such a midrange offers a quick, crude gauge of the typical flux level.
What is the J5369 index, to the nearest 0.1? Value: 20.0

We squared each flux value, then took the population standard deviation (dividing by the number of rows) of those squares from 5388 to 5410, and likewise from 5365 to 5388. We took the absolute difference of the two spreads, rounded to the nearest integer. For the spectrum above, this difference 15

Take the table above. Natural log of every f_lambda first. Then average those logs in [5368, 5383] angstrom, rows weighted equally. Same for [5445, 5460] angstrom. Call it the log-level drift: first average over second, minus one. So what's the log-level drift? 0.008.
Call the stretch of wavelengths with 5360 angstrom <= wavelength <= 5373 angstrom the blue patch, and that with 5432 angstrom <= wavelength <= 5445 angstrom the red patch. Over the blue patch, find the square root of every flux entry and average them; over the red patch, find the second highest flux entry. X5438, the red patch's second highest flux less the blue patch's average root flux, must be 16.79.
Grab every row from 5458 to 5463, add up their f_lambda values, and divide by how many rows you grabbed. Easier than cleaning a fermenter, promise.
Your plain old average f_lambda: 19.8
